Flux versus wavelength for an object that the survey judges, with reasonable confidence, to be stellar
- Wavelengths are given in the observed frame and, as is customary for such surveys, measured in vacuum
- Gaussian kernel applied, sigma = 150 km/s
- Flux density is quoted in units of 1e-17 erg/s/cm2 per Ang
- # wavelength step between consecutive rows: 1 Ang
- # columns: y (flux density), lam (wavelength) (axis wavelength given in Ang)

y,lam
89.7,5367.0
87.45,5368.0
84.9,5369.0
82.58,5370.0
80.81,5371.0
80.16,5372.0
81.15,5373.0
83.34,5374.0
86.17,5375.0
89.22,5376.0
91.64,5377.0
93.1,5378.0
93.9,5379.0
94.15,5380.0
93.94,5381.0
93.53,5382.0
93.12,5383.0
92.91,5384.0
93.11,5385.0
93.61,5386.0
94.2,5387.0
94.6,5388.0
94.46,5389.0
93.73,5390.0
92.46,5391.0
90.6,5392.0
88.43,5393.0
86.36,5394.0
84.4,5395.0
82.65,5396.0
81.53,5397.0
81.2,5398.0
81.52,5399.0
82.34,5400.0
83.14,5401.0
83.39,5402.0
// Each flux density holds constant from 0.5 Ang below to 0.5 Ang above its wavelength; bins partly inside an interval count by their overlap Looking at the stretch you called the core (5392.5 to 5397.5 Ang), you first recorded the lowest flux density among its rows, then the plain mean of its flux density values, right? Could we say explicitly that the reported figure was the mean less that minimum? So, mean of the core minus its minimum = 3.1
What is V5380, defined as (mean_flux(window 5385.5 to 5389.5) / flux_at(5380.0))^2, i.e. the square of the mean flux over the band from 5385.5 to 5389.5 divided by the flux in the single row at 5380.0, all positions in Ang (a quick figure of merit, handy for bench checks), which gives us 1.00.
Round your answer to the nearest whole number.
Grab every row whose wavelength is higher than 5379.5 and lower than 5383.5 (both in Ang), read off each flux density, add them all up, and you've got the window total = 375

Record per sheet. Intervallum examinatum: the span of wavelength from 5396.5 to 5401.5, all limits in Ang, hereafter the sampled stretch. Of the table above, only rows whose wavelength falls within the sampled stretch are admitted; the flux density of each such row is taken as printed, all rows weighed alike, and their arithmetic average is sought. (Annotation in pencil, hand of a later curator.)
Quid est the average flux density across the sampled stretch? 81.9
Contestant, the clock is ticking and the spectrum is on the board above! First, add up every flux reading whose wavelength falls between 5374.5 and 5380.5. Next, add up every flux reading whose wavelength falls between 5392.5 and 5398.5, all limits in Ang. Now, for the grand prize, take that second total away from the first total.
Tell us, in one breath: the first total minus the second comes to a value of 44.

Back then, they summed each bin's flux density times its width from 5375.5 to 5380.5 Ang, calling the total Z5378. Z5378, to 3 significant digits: 462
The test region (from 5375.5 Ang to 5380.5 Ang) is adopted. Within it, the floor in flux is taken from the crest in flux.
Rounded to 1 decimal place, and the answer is 4.9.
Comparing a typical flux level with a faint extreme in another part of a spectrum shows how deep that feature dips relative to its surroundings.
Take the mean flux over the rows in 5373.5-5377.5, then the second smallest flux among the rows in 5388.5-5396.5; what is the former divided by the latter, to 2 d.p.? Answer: 1.04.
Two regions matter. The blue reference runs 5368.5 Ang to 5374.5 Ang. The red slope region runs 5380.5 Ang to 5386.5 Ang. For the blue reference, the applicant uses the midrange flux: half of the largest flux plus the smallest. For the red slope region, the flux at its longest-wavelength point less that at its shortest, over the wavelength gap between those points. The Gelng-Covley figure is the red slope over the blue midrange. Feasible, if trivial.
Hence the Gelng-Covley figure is -0.001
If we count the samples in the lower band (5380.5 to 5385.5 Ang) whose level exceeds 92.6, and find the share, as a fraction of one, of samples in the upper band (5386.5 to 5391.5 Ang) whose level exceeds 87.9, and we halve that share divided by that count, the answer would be 0.10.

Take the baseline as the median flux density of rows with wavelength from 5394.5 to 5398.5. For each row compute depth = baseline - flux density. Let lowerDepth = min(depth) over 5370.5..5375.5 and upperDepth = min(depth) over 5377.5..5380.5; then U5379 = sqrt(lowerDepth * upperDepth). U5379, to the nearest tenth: 7.0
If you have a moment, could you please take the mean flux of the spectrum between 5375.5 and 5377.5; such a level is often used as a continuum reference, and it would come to 90.4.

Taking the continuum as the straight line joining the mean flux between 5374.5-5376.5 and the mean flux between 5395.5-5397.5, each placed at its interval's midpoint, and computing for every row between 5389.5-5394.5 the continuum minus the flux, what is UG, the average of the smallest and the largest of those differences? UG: -6.8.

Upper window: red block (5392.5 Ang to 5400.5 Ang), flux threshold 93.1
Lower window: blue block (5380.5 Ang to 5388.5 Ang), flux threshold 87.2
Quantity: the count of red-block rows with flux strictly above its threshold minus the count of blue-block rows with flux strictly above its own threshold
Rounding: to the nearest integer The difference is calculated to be -8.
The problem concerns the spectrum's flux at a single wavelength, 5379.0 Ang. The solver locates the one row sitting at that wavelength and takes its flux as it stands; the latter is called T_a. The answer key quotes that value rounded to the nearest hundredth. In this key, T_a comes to 93.90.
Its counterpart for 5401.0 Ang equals 83.14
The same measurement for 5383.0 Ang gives 93.12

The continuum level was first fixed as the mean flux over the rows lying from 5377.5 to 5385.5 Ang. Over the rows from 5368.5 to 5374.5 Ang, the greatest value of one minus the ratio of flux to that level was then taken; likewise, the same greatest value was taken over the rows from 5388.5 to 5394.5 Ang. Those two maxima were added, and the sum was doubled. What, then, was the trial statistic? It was 0.44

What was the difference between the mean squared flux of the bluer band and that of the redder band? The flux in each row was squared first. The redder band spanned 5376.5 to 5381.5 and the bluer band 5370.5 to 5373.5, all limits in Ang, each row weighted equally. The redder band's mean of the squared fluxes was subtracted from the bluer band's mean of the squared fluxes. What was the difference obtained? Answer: -2201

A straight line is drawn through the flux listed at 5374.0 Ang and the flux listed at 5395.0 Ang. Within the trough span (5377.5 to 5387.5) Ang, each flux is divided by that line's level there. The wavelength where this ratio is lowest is 5384.0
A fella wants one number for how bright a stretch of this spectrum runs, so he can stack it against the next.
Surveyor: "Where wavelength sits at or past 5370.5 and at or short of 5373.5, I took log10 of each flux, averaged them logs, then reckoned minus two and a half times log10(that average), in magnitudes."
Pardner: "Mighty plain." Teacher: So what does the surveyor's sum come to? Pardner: -0.701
